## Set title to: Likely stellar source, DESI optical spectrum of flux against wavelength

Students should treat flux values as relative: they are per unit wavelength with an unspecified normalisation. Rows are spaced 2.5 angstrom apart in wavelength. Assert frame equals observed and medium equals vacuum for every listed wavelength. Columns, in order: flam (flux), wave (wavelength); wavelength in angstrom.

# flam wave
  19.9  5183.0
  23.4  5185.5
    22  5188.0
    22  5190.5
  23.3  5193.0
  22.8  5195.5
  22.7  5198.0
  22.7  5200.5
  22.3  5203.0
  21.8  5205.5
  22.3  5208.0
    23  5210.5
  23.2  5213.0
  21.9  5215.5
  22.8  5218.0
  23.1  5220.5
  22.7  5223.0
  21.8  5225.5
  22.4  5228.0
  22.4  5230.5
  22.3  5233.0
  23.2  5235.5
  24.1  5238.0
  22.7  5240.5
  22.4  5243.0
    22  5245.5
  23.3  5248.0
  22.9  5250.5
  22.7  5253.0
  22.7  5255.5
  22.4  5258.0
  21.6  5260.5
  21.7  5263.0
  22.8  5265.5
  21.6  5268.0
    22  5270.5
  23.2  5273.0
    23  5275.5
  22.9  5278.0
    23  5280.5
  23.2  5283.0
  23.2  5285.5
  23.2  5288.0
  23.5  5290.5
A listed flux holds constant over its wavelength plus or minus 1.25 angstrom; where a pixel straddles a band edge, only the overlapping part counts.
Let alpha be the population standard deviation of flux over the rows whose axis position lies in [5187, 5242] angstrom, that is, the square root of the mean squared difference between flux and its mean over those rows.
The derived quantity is 0.56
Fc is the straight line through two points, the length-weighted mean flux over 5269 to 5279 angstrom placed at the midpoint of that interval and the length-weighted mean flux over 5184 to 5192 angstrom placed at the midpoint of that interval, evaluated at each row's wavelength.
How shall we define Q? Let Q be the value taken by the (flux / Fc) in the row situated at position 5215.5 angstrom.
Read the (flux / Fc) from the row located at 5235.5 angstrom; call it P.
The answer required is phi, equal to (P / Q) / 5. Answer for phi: 0.211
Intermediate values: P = 1.027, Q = 0.97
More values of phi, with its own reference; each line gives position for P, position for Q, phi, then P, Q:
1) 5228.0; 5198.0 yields 0.196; 0.993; 1.01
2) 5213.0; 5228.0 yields 0.208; 1.031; 0.99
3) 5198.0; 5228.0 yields 0.204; 1.011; 0.99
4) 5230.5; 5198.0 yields 0.196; 0.992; 1.01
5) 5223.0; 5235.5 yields 0.196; 1.007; 1.03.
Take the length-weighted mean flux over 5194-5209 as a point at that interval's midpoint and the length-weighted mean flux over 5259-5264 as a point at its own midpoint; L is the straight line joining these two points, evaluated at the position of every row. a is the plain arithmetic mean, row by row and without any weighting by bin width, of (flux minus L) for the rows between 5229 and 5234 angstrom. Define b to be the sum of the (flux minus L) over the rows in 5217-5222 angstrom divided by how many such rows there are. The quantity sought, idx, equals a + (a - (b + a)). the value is -0.44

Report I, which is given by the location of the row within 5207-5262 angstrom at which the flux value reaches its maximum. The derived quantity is 5238.0 angstrom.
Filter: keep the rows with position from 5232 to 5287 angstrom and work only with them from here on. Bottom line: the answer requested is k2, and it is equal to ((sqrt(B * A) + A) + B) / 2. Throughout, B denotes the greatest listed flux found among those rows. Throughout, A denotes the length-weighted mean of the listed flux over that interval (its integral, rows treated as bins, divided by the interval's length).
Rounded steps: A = 22.7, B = 24.1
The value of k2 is 35.1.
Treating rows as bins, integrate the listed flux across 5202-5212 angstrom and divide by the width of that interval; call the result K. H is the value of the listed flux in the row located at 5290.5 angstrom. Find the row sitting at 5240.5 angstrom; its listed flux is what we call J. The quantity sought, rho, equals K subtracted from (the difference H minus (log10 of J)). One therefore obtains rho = -0.23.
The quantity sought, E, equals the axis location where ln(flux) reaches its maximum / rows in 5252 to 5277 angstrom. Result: 5273.0 angstrom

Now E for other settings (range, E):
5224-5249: 5238.0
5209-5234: 5213.0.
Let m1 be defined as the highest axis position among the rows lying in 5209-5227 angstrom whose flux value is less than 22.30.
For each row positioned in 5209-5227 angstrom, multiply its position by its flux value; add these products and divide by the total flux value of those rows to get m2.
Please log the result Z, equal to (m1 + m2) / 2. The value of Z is 5221.7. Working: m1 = 5225.5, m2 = 5217.9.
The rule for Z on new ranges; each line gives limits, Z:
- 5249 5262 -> 5258.0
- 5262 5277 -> 5269.9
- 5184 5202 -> 5191.8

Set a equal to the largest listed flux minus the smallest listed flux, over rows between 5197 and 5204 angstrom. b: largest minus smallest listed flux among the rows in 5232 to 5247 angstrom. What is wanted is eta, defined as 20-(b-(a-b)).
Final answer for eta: 16.2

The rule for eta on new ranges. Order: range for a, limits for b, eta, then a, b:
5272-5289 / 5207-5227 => 17.5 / 0.3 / 1.4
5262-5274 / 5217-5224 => 20.8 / 1.6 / 0.4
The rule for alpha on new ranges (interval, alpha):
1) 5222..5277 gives 0.61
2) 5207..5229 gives 0.48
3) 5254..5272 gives 0.48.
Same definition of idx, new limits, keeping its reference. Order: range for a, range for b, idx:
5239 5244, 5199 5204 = 0.56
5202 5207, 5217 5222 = -1.09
